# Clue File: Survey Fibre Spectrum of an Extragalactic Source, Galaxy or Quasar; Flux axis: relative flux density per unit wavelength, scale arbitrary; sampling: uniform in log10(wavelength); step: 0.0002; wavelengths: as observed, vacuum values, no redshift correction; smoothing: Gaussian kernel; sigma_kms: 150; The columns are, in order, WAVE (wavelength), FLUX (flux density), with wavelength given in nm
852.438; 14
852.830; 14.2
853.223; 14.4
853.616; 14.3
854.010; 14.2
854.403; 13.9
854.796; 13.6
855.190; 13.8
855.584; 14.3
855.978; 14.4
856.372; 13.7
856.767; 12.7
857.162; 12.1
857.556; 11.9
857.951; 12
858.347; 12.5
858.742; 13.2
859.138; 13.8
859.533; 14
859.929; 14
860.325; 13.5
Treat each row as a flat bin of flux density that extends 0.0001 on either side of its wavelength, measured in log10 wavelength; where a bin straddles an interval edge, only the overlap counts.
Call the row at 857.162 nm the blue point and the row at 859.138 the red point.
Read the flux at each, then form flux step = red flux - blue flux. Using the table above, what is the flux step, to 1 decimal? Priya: 1.7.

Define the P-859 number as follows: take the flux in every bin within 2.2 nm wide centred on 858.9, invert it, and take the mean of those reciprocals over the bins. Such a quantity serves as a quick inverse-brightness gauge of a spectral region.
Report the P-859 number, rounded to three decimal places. 0.076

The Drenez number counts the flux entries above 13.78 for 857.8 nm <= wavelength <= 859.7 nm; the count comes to 2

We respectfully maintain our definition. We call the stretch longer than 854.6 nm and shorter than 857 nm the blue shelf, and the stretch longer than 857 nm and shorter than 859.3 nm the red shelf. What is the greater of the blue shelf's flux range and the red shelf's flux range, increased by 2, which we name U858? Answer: 3.90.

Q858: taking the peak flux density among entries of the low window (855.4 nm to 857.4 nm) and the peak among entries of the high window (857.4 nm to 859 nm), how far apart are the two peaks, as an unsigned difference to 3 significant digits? 1.20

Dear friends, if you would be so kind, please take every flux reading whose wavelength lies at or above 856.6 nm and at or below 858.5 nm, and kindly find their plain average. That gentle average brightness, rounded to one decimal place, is 12.2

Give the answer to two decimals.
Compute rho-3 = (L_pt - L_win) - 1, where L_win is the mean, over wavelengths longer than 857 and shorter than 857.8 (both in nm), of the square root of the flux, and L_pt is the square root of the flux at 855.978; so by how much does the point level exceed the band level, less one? -0.67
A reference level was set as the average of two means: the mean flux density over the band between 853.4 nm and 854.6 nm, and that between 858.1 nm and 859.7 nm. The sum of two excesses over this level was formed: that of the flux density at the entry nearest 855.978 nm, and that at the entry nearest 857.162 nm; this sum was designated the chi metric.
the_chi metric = -1.0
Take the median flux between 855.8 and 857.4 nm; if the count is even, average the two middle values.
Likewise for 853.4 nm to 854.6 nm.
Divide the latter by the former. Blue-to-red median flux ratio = 1.08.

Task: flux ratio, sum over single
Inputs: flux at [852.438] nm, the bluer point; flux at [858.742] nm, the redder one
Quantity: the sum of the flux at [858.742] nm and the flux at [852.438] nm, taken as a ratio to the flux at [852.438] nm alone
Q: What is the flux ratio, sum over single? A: 1.94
